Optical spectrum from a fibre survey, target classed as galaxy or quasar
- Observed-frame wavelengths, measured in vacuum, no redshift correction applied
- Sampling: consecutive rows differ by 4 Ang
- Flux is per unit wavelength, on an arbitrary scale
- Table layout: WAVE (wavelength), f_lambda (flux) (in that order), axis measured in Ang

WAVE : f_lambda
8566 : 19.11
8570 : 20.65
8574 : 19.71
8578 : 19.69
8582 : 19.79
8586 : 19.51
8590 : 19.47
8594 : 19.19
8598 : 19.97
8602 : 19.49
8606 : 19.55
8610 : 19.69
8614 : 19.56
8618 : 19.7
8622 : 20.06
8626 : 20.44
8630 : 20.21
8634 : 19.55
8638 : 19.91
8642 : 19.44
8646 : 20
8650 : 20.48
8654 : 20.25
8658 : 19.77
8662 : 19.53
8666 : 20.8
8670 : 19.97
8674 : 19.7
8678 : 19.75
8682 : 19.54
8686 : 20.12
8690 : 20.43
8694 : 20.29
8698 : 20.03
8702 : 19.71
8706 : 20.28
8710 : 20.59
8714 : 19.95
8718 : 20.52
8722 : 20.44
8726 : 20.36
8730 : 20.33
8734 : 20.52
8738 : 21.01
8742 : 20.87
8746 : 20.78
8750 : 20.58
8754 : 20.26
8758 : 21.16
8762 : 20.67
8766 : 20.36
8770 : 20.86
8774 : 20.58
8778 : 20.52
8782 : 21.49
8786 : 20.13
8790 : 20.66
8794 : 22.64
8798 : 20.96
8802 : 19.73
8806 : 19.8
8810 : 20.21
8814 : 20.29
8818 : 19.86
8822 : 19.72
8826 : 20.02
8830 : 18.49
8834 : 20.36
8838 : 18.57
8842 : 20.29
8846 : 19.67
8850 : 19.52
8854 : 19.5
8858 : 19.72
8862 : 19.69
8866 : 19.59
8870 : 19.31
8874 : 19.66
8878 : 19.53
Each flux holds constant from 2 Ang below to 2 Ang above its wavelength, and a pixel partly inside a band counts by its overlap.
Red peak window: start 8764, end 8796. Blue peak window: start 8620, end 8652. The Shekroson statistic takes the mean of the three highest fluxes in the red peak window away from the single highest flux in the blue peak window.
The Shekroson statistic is -1.2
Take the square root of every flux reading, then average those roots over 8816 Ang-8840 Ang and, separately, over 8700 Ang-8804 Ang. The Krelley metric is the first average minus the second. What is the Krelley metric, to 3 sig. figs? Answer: -0.124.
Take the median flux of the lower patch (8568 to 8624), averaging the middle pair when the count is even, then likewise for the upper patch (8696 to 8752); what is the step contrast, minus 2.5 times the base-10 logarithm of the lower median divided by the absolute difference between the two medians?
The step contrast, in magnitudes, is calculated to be -3.5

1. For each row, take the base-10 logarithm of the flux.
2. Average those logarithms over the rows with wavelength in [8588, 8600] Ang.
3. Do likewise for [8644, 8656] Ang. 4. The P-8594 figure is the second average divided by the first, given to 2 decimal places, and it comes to 1.01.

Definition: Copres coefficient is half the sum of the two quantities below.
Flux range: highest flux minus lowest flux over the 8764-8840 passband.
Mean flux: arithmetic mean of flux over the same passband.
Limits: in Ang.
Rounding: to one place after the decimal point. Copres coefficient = 12.2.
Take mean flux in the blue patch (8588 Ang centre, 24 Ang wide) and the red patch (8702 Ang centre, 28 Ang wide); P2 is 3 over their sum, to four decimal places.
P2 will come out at 0.0754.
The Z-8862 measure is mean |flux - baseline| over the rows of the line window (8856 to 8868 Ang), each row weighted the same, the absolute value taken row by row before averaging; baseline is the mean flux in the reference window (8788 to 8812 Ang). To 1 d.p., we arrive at 1.0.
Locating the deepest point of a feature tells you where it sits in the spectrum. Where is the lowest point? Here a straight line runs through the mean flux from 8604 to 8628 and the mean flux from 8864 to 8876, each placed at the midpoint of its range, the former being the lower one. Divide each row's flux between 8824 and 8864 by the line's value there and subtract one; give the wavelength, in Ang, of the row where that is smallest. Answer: 8830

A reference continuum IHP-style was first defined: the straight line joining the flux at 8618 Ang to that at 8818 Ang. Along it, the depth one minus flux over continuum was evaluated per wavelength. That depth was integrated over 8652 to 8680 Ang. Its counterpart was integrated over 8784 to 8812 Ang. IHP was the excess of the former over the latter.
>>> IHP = 0.73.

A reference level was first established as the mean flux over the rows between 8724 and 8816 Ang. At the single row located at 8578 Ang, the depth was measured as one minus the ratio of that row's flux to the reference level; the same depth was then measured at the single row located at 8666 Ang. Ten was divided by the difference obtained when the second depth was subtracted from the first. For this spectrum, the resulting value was 186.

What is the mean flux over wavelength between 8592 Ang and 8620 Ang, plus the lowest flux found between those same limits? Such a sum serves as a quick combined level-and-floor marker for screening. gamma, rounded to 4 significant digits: 38.78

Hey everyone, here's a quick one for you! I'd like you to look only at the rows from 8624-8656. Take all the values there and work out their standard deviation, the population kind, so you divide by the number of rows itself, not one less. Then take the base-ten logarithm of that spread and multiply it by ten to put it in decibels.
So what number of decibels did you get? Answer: -4.4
